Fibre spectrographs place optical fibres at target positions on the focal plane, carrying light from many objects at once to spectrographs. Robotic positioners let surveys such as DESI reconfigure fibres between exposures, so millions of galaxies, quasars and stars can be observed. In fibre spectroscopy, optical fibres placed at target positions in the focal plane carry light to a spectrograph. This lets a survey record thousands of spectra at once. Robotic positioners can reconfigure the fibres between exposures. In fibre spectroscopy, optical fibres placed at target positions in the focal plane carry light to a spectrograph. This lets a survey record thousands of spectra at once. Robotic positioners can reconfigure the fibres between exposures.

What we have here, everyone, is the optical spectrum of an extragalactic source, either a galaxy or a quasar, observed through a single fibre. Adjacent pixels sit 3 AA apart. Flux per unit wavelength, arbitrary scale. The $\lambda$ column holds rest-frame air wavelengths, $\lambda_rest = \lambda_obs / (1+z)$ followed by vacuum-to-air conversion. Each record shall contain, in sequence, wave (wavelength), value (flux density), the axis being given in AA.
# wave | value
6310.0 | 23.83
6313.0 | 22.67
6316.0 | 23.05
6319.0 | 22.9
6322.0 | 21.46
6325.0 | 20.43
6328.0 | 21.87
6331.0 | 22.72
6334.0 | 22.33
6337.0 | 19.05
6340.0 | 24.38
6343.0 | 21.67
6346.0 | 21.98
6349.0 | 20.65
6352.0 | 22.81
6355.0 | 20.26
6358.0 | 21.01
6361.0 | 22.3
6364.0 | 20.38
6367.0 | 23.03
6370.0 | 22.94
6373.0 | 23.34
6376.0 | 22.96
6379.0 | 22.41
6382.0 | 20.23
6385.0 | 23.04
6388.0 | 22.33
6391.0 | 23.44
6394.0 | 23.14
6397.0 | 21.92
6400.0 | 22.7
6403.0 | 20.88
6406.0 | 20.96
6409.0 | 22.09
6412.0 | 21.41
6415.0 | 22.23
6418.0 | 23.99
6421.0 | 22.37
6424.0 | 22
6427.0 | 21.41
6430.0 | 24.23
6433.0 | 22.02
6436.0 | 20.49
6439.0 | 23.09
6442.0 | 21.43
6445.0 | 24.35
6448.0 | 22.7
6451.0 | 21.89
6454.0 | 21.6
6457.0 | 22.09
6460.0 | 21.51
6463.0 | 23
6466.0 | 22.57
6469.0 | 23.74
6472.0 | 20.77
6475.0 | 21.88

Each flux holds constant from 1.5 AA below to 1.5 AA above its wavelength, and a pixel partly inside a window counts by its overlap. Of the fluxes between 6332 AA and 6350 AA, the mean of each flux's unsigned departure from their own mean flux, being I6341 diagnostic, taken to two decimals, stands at 1.22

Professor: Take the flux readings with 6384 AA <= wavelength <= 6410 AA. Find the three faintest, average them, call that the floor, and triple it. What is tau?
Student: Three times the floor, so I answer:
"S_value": 63.8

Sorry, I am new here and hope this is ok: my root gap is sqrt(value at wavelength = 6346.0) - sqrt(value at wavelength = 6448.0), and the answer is -0.076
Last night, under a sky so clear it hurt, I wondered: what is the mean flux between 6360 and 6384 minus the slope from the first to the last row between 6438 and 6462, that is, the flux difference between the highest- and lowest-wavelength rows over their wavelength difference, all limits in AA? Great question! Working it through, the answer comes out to 22.3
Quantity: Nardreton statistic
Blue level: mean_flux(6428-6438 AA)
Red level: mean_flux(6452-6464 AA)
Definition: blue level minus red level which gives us 0.2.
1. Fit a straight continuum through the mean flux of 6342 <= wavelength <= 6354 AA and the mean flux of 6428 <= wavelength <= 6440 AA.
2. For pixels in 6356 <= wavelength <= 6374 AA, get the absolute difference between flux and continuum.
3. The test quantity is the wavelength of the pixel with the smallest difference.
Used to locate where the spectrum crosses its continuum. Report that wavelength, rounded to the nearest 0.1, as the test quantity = 6361.0 AA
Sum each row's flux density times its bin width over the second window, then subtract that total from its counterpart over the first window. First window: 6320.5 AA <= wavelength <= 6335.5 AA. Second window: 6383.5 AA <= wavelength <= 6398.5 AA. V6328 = -15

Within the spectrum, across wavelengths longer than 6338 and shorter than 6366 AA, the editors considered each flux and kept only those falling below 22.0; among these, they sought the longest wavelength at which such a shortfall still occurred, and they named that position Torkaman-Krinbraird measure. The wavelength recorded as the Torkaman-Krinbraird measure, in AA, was 6364.0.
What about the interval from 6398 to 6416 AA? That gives 6412.0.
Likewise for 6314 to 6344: 6343.0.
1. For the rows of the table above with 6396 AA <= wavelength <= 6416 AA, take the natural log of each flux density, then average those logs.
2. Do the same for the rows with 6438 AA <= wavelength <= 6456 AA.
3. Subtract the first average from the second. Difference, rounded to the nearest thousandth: 0.034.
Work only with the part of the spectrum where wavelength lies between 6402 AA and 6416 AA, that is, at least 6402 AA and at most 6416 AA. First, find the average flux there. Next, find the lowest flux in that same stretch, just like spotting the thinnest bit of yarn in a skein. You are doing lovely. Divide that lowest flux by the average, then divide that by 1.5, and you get 0.647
